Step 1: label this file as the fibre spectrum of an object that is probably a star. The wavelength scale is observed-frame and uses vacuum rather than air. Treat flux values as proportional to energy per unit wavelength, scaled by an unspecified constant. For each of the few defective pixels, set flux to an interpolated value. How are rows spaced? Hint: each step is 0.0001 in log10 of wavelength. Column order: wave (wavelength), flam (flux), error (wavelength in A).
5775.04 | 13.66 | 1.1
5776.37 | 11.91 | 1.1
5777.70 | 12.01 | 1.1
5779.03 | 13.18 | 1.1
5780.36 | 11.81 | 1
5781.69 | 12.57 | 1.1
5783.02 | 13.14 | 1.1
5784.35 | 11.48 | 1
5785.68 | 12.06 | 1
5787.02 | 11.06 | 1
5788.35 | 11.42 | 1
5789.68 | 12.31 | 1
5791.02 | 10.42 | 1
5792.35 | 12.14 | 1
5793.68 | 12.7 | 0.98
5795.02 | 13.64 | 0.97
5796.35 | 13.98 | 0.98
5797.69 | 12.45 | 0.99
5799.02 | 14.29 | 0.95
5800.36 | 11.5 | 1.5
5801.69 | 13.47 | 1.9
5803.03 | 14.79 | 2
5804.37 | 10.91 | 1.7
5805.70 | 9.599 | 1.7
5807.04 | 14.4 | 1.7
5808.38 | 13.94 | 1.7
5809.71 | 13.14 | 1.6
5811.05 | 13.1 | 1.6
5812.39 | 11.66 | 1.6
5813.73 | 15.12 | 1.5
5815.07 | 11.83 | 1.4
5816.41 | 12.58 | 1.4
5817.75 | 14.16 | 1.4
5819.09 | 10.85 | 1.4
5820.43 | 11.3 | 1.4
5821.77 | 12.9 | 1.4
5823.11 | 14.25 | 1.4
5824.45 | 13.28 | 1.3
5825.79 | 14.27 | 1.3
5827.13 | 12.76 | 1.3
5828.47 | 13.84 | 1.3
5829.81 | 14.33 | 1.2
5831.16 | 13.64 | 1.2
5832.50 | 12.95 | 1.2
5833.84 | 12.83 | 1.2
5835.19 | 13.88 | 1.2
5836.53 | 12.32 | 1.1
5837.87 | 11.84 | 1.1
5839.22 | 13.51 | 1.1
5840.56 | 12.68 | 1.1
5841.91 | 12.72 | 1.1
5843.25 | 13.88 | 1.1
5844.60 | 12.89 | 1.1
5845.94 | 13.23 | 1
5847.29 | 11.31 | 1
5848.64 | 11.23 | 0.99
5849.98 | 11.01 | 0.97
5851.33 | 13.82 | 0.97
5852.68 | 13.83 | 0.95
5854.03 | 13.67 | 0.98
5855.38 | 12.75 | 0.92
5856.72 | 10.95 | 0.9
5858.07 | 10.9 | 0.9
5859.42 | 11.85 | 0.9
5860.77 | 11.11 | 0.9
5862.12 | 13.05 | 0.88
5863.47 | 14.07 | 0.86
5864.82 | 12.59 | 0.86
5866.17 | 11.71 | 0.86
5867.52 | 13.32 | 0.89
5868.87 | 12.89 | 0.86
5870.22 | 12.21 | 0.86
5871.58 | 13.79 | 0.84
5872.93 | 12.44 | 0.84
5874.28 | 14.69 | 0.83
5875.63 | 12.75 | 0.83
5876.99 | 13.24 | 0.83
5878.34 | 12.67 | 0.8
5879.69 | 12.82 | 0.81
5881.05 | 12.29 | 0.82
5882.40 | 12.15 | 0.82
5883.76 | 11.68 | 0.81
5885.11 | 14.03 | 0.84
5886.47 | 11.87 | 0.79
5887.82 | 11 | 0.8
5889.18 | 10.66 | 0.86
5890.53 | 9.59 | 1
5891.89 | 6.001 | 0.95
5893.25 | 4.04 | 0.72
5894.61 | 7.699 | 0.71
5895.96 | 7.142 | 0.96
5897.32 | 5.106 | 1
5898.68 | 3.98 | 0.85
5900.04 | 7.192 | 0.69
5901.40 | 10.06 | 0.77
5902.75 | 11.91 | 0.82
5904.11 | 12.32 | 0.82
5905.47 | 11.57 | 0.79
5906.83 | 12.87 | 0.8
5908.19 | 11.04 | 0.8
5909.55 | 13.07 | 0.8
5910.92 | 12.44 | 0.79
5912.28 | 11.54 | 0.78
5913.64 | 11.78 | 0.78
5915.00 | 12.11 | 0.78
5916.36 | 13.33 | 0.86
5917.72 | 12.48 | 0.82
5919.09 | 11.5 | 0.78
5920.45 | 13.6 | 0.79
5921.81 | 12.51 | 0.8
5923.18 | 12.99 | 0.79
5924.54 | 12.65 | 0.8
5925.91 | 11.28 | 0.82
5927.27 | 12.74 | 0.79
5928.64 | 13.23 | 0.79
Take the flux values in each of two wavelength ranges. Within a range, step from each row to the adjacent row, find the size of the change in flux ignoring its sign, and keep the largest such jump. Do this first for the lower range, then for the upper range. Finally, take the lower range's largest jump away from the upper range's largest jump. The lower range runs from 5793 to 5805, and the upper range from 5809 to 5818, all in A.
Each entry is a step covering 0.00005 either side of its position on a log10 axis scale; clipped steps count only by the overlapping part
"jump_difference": -0.4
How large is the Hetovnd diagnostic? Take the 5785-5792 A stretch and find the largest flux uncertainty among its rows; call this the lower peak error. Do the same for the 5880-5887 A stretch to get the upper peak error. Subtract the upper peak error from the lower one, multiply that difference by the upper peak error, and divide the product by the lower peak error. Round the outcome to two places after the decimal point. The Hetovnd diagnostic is 0.13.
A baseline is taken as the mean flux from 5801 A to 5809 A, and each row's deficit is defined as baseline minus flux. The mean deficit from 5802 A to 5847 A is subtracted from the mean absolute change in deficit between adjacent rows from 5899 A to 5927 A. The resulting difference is 1.30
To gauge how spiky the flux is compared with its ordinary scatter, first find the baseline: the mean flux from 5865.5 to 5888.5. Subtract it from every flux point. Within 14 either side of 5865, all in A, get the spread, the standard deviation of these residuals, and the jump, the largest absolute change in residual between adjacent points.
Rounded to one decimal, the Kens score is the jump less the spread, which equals 1.2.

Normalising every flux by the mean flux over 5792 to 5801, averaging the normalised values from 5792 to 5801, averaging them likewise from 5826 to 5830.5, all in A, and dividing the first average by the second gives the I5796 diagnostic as 0.95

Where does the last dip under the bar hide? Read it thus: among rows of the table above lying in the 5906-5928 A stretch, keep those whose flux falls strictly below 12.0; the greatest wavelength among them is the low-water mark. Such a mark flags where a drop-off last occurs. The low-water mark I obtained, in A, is 5925.91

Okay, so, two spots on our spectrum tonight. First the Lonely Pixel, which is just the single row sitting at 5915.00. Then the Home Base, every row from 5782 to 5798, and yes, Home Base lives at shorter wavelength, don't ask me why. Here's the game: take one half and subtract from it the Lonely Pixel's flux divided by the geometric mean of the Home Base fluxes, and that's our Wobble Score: -0.49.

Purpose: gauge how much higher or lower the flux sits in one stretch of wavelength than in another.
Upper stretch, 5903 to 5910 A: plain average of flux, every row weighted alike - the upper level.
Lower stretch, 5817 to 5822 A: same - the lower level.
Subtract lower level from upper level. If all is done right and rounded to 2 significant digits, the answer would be -0.13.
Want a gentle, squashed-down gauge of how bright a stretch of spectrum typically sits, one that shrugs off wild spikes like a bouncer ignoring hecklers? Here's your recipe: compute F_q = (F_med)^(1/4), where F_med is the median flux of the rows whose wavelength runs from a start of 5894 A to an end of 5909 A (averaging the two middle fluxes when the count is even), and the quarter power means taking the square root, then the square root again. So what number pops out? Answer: 1.78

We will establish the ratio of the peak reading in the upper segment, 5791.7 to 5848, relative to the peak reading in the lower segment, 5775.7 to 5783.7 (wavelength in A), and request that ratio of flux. 1.15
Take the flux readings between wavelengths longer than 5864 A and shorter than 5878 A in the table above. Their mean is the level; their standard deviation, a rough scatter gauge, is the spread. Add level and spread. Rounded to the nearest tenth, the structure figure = 13.8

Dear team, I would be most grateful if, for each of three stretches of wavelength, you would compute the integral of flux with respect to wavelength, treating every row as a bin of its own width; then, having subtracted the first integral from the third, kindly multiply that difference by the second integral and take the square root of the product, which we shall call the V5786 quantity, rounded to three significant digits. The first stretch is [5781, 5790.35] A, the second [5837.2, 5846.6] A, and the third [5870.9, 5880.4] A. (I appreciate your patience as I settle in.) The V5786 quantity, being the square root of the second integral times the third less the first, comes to 39.9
